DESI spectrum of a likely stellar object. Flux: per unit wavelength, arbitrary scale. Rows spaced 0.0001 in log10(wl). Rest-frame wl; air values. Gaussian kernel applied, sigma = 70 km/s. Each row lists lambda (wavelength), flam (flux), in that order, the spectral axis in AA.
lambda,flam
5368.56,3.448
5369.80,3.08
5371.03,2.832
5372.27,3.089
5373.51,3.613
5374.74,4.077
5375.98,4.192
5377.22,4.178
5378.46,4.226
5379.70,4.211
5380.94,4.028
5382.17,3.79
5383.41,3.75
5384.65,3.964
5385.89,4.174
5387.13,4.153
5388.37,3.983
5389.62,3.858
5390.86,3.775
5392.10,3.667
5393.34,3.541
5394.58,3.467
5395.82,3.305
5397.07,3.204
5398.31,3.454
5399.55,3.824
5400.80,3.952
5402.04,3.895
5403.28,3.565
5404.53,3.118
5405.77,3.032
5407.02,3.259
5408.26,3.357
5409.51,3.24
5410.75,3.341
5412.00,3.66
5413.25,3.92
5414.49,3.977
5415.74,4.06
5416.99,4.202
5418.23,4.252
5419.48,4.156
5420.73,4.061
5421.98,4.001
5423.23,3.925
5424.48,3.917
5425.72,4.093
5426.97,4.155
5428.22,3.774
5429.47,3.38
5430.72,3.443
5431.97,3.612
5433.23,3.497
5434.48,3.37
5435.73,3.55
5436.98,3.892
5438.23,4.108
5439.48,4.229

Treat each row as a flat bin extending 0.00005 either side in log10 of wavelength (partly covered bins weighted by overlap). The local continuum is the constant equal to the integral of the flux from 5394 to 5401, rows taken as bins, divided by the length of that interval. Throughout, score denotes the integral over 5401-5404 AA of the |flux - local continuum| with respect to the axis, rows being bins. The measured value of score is 0.8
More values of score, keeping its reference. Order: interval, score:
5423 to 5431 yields 3.0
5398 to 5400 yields 0.4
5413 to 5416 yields 1.4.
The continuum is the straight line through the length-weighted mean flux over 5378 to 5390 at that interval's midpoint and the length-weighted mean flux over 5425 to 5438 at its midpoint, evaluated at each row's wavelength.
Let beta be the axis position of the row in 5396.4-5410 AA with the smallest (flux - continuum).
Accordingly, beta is 5405.77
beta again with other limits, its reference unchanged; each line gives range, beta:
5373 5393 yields 5373.51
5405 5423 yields 5405.77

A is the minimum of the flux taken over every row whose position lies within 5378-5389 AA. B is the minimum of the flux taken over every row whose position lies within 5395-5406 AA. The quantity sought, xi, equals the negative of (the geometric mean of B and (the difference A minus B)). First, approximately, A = 3.75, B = 3.032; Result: -1.48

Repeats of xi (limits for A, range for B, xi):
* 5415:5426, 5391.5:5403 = -1.51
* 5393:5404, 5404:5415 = -0.72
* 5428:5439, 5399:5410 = -1.01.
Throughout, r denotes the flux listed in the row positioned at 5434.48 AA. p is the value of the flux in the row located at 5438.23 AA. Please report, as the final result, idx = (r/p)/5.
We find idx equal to 0.16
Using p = 4.108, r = 3.37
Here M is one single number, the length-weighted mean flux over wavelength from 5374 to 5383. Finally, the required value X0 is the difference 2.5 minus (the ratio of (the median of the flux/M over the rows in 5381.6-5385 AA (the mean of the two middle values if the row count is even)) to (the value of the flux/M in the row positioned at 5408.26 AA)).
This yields 1.37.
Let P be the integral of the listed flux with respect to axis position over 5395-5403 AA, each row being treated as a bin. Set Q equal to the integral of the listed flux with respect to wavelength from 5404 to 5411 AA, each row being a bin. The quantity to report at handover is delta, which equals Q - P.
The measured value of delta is -6.3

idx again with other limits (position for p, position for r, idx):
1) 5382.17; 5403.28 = 0.19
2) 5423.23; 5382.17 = 0.19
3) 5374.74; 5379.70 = 0.21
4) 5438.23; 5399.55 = 0.19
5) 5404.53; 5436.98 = 0.25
